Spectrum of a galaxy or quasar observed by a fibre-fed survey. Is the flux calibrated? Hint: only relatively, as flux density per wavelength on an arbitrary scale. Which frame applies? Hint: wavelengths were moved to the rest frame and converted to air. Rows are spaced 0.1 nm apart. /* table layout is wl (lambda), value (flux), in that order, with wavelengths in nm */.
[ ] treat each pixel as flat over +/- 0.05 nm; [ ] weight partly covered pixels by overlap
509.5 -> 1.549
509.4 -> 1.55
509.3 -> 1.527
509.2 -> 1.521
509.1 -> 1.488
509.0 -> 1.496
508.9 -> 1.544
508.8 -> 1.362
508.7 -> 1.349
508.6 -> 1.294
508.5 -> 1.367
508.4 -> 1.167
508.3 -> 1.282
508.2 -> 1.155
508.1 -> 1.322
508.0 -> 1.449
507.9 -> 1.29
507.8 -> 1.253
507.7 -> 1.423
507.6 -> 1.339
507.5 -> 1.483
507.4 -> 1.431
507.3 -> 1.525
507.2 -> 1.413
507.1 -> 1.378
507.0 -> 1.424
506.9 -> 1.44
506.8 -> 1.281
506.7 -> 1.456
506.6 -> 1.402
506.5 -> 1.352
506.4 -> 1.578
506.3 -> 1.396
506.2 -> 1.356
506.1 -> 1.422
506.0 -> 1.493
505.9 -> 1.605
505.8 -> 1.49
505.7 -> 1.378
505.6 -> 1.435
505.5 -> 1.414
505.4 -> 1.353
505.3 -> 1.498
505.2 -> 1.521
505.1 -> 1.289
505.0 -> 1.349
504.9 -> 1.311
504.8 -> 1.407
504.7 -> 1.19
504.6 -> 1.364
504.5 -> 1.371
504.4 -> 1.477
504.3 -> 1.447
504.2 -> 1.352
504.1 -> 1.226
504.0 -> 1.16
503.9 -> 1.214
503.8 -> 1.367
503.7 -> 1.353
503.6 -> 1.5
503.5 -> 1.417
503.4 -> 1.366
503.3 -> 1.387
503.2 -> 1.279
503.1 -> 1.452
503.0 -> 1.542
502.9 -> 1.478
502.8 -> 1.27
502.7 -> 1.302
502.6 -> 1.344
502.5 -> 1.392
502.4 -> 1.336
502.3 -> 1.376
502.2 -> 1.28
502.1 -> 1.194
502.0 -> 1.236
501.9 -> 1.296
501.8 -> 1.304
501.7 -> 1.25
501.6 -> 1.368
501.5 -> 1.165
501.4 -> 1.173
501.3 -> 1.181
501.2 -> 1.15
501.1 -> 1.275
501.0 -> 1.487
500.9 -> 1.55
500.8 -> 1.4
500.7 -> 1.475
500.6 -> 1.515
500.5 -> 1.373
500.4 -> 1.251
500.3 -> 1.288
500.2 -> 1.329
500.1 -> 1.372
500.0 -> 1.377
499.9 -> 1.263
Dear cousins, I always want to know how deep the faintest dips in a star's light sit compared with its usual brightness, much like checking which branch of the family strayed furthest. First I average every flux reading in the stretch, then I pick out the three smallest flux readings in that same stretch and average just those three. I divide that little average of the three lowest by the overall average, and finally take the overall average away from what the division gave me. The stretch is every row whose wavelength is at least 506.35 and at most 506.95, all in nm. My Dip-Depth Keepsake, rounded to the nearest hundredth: -0.47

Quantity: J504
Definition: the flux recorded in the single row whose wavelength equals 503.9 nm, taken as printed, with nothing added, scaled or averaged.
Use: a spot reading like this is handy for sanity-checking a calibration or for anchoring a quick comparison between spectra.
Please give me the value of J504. 1.214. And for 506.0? 1.493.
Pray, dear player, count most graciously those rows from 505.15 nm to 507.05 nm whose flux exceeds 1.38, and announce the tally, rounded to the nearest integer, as 14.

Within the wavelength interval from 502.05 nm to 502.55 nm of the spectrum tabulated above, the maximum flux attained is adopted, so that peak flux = 1.392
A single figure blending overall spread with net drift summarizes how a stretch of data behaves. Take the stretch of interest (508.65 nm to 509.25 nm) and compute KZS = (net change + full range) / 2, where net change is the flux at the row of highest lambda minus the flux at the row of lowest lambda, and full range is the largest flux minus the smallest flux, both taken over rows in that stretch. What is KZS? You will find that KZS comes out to 0.18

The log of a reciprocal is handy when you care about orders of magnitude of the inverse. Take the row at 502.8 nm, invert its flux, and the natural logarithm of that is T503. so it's -0.24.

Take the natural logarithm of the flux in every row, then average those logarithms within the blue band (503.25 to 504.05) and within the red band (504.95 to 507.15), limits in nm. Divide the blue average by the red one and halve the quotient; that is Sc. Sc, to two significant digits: 0.42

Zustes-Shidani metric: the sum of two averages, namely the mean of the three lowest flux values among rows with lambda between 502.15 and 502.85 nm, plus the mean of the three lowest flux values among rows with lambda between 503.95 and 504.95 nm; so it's 2.48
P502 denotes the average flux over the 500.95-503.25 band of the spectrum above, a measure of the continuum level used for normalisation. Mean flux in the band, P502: 1.31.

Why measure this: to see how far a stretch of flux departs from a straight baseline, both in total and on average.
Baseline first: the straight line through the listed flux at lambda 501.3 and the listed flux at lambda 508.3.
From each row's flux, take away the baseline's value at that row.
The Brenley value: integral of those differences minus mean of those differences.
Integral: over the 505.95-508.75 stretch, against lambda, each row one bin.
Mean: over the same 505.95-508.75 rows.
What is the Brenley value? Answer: 0.19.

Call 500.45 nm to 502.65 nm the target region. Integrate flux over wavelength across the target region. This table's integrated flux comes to 2.91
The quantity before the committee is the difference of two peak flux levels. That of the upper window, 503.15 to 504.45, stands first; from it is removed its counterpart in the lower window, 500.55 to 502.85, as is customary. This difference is -0.05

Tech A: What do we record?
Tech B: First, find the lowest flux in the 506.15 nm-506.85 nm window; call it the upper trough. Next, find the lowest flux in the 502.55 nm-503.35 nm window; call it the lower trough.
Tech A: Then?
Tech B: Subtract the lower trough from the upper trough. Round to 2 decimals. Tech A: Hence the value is 0.01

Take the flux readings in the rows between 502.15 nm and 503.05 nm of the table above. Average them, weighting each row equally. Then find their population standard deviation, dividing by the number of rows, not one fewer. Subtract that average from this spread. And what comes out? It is -1.28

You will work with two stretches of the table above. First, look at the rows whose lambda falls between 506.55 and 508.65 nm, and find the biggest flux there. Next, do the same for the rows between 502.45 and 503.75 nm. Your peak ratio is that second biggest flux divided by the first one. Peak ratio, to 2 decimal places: 1.01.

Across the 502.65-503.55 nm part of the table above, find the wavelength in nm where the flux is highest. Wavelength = 503.0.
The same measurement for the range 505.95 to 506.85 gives 506.4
